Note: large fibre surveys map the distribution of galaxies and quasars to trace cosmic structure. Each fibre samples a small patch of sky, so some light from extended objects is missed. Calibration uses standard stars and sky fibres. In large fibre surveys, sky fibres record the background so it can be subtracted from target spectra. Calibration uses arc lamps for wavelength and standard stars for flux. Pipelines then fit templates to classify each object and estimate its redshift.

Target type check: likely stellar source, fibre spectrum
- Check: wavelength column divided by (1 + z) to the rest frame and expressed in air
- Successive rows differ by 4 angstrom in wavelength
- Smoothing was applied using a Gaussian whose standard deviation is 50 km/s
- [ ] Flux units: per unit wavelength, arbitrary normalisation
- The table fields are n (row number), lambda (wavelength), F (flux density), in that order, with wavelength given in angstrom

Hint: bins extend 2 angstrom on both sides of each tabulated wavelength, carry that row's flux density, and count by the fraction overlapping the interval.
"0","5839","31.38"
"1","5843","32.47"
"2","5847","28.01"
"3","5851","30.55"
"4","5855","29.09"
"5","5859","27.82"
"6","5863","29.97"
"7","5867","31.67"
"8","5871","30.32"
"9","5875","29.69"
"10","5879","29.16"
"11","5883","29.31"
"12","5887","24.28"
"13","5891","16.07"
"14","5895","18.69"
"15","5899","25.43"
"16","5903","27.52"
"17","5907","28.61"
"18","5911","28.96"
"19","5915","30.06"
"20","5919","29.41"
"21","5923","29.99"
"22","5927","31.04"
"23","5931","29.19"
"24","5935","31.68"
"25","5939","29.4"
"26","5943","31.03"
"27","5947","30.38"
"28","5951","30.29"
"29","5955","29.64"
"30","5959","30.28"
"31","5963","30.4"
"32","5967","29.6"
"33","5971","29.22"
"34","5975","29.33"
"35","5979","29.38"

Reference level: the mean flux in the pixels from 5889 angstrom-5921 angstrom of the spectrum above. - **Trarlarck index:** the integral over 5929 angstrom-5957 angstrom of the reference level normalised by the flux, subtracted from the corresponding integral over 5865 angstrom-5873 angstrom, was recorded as -17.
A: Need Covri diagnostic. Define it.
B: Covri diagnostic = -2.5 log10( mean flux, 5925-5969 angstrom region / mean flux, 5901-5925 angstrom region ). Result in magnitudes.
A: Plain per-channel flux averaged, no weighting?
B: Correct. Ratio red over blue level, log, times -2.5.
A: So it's -0.043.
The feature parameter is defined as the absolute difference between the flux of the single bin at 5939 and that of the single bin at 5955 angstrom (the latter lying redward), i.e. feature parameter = 0.24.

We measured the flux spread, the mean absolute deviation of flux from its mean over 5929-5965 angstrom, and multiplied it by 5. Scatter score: 3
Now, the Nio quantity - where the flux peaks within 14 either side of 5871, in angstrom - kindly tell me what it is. 5867 angstrom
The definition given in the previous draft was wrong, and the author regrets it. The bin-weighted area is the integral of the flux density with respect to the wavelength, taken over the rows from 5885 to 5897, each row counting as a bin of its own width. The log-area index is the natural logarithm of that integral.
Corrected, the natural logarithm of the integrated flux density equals 5.5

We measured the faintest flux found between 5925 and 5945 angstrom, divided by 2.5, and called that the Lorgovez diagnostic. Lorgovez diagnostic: 11.7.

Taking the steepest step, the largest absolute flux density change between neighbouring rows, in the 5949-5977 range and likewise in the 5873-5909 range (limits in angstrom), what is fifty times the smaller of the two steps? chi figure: 40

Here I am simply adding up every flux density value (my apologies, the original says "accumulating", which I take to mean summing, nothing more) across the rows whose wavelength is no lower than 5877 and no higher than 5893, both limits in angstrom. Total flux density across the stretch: 99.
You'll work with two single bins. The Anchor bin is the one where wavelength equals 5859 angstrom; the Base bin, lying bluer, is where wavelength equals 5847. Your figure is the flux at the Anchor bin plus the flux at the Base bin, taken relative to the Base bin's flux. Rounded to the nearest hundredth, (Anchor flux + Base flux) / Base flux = 1.99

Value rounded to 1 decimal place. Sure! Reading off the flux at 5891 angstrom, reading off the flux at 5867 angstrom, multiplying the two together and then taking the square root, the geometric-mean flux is 22.6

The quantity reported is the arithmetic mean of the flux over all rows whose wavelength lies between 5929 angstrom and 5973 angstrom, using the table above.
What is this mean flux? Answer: 30.1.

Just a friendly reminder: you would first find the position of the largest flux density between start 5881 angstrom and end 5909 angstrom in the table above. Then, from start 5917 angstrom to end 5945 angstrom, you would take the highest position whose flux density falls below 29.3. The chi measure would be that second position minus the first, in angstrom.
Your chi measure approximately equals 48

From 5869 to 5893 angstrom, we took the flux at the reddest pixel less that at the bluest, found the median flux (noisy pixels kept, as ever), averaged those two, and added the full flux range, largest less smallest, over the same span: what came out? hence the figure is 22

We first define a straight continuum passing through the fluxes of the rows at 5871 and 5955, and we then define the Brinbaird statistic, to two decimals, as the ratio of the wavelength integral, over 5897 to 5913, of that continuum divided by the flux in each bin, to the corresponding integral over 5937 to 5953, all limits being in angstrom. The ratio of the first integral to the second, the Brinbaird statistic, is 1.11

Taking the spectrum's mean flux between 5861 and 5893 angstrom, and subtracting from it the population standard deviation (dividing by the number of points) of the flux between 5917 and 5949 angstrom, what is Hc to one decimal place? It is 26.7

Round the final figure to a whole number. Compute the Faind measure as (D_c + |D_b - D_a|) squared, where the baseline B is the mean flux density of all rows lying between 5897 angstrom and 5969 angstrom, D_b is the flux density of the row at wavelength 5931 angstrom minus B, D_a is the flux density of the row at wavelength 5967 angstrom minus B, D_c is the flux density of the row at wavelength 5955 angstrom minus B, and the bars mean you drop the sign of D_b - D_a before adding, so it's 0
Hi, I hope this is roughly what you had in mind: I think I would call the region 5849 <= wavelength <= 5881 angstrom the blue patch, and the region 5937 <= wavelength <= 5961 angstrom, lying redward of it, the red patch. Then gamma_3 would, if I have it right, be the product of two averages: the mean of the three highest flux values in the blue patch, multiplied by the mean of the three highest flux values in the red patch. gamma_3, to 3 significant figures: 943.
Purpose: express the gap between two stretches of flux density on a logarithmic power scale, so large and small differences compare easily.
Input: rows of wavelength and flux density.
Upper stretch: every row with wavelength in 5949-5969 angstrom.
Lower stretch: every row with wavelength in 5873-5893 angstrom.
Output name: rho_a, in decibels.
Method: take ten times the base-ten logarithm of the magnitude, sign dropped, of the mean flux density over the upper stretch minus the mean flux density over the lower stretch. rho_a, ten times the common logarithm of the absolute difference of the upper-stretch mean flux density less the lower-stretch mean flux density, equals 6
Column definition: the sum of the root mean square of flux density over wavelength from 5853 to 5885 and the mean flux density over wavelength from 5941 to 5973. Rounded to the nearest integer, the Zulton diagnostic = 60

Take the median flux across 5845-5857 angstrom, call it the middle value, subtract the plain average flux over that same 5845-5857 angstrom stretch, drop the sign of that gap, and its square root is 0.36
